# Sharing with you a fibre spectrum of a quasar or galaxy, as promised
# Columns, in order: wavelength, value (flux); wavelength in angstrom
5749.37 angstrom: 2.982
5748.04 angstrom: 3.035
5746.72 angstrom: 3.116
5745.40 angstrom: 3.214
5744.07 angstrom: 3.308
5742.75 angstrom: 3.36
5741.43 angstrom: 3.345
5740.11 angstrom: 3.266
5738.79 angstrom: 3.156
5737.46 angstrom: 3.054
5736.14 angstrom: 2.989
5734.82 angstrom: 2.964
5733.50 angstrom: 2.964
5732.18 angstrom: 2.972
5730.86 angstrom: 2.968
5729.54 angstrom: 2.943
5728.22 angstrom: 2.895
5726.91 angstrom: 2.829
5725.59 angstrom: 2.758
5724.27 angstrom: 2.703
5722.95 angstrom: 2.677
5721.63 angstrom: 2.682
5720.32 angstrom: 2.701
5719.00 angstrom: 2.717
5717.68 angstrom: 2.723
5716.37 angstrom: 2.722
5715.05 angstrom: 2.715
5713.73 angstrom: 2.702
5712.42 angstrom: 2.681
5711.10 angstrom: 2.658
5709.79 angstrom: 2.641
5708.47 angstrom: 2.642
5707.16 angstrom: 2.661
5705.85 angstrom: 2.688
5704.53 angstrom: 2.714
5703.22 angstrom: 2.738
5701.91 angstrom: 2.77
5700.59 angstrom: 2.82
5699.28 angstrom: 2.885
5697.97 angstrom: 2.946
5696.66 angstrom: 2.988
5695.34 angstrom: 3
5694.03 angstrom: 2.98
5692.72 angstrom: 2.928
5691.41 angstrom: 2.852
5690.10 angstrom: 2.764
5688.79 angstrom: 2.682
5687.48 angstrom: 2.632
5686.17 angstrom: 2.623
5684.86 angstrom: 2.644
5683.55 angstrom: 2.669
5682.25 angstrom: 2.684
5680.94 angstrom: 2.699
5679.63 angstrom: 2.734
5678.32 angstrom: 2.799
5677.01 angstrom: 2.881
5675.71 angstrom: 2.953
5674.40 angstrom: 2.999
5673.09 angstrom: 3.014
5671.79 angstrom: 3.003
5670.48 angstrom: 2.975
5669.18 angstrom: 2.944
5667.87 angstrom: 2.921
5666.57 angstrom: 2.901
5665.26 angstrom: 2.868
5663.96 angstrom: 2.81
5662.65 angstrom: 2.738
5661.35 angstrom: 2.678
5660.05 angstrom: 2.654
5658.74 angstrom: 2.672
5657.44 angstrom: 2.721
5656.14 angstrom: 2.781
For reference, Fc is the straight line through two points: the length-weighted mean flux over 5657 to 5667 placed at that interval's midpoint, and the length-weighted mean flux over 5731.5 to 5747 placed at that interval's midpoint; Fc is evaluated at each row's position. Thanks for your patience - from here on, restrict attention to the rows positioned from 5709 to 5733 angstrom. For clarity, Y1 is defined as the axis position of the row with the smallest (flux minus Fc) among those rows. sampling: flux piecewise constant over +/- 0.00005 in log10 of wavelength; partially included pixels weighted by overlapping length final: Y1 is 5722.95 angstrom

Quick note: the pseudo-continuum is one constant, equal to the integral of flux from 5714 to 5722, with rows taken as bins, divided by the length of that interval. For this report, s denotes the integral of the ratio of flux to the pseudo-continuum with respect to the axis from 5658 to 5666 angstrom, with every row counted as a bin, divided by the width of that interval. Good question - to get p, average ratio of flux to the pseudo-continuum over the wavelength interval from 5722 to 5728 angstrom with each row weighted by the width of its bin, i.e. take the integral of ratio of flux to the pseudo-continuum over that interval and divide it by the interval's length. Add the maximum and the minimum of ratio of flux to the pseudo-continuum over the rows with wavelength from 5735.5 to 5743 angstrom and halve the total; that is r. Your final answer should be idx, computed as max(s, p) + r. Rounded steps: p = 1.01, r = 1.171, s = 1.01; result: 2.19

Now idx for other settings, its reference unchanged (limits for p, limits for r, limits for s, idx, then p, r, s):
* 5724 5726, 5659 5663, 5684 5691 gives 2.00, 1.01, 0.995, 0.99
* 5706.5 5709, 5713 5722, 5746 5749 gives 2.13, 0.98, 0.997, 1.13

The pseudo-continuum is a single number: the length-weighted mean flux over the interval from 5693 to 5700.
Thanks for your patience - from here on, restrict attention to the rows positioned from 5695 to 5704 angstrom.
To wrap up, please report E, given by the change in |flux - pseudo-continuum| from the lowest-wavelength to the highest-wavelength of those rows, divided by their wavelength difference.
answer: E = 0.022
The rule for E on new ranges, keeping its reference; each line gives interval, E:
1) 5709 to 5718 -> -0.010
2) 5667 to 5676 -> -0.004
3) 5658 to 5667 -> -0.029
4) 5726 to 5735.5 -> -0.015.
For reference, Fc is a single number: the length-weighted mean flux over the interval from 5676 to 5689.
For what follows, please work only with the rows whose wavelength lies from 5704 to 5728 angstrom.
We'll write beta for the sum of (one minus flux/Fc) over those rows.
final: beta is 0.1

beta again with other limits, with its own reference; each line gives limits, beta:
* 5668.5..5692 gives -0.6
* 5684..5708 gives -0.5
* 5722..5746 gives -2.0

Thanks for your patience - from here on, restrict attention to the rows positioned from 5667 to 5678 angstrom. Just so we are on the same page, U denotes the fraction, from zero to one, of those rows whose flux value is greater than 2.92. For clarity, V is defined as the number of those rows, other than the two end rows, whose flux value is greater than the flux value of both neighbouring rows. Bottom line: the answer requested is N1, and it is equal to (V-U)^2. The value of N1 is 0.02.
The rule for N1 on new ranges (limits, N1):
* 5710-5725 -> 1.00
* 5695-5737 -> 2.95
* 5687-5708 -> 0.47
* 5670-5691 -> 0.47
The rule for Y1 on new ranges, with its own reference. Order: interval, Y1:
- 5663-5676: 5663.96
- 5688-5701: 5688.79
